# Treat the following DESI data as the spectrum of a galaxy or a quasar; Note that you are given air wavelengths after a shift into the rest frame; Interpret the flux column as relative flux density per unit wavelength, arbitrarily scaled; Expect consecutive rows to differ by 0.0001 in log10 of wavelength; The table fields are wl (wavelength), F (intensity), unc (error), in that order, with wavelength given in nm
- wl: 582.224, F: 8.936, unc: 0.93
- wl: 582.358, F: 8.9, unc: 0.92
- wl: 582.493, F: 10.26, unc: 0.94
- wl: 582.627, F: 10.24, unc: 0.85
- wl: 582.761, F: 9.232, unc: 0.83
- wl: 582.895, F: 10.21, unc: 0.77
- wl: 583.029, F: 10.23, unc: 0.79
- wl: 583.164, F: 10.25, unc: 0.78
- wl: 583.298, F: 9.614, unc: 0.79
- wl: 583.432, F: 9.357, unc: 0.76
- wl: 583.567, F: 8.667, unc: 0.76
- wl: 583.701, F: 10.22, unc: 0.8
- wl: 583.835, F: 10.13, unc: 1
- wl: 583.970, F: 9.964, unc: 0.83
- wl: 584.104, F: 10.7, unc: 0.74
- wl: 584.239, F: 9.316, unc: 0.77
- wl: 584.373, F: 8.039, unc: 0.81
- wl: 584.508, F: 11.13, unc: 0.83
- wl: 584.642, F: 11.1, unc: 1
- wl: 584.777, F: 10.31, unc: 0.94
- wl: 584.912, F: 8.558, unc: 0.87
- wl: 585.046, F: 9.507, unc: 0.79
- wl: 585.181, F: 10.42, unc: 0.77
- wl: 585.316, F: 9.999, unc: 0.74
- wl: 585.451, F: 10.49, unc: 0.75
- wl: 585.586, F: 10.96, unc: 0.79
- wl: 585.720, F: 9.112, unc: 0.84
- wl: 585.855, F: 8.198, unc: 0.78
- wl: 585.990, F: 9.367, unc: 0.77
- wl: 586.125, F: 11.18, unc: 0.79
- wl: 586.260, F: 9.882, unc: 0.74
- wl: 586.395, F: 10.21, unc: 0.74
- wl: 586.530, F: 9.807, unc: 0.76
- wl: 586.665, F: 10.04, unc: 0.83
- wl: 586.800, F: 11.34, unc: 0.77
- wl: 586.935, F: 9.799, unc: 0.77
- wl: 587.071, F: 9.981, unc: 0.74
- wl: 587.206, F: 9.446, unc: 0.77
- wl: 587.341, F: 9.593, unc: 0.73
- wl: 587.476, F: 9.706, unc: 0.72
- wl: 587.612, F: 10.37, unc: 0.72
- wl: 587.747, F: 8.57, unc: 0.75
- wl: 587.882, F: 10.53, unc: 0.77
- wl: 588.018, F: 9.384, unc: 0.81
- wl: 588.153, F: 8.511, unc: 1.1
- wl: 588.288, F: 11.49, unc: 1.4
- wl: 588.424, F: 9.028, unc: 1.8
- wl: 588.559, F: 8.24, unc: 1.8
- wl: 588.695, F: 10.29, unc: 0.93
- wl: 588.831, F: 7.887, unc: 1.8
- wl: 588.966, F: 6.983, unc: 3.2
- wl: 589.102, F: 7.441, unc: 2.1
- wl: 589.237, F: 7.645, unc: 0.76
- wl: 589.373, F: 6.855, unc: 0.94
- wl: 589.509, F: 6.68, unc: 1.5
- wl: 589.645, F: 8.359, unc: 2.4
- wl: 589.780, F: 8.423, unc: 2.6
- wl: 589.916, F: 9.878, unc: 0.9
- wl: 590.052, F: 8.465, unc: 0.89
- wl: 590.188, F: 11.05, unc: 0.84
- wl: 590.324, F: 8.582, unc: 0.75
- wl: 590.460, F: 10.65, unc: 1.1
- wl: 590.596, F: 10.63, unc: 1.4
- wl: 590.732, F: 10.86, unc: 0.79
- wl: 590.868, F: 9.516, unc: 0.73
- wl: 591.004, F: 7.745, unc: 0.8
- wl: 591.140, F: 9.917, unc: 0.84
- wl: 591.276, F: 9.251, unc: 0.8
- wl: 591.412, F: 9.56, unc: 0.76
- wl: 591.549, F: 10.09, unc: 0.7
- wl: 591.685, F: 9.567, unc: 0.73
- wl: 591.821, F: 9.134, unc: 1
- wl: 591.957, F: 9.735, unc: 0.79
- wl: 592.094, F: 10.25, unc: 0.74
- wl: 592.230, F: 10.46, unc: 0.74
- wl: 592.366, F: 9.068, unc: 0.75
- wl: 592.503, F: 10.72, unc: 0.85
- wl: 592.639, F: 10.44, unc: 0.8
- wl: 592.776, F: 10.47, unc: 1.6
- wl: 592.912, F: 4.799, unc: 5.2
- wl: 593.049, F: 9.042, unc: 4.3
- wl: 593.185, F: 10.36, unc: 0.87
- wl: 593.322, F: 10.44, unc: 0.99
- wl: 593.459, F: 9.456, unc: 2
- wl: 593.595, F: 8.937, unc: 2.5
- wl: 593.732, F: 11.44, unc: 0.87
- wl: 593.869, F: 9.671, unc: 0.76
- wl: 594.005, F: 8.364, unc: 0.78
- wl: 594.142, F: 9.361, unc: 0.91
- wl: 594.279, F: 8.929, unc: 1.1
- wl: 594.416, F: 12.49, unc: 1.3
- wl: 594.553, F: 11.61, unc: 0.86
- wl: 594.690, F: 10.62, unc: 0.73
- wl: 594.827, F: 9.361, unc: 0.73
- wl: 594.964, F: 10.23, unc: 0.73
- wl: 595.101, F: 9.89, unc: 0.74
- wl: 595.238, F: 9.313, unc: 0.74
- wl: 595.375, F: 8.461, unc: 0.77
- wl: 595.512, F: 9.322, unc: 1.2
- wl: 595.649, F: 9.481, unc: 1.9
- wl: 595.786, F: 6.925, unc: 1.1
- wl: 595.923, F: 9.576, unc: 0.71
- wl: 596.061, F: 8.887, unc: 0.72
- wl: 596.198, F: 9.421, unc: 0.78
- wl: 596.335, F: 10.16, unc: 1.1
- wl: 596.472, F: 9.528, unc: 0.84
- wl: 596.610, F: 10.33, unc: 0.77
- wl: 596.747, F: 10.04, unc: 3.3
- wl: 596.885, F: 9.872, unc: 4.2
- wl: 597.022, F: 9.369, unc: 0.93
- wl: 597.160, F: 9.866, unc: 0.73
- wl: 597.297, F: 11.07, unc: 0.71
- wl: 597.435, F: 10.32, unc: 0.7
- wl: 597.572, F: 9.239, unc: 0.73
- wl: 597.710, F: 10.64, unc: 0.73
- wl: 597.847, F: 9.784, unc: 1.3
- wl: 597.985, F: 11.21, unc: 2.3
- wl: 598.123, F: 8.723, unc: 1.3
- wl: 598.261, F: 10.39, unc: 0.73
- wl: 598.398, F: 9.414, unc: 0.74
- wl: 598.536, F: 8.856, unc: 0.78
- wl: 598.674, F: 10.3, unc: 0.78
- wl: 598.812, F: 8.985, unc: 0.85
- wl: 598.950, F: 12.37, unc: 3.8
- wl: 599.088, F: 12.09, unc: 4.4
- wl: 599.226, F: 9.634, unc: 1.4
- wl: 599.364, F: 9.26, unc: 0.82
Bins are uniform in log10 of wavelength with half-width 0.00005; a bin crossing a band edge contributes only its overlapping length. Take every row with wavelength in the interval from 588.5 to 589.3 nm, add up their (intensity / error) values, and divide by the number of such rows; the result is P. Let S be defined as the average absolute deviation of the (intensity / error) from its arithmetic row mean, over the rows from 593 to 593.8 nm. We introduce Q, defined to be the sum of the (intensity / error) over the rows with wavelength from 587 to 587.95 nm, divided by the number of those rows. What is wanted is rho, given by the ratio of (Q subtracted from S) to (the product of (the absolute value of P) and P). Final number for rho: -0.25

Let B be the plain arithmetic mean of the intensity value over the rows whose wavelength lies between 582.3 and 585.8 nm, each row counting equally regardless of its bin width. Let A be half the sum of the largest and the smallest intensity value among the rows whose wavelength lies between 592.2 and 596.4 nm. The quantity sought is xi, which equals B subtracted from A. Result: -1.2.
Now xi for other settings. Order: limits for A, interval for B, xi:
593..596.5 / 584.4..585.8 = -0.5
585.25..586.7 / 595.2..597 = 0.4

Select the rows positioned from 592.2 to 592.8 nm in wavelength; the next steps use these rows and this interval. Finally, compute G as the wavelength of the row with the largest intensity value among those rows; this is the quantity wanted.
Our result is 592.503 nm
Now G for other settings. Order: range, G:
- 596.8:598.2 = 597.985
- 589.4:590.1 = 589.916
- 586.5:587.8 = 586.800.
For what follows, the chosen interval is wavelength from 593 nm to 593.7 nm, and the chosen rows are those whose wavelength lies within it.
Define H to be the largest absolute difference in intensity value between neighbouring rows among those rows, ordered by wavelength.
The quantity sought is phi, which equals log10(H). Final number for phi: 0.12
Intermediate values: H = 1.3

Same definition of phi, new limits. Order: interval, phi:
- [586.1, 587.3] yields 0.19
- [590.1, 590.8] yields 0.39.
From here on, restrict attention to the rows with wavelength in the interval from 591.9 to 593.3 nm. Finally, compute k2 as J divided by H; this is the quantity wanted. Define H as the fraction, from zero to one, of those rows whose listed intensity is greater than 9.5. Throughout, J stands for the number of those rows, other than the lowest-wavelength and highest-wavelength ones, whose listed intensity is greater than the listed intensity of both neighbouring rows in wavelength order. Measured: 4.3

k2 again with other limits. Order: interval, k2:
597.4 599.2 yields 8.1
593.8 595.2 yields 5.0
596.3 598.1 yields 3.5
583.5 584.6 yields 3.2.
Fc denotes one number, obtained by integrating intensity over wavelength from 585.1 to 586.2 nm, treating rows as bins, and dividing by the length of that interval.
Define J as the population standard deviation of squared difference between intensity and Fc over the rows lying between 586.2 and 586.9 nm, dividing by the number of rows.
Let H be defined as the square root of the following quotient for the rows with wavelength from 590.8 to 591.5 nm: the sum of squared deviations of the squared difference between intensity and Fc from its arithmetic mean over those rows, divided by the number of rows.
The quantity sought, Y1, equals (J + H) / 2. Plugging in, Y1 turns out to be 1.3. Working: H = 1.9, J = 0.8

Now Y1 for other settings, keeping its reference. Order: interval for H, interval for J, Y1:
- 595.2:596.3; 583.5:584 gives 1.8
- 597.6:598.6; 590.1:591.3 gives 1.0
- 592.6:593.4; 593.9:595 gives 5.9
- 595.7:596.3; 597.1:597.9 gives 2.1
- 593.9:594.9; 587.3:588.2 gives 1.4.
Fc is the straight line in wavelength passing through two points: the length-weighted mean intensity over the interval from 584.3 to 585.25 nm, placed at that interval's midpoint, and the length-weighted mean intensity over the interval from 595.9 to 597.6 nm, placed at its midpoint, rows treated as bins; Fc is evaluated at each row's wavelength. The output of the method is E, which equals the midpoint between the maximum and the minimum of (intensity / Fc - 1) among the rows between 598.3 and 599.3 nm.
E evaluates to 0.079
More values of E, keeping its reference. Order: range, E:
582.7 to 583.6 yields -0.041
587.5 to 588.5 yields 0.014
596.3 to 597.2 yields 0.001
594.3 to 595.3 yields 0.107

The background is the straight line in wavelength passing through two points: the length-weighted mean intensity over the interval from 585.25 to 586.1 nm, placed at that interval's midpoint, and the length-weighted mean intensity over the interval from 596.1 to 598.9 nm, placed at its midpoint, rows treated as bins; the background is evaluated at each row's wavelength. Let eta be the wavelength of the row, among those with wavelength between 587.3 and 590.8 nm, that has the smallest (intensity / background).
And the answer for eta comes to 589.509 nm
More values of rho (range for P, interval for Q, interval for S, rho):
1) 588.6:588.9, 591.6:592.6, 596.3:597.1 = -0.15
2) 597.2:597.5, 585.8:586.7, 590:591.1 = -0.05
